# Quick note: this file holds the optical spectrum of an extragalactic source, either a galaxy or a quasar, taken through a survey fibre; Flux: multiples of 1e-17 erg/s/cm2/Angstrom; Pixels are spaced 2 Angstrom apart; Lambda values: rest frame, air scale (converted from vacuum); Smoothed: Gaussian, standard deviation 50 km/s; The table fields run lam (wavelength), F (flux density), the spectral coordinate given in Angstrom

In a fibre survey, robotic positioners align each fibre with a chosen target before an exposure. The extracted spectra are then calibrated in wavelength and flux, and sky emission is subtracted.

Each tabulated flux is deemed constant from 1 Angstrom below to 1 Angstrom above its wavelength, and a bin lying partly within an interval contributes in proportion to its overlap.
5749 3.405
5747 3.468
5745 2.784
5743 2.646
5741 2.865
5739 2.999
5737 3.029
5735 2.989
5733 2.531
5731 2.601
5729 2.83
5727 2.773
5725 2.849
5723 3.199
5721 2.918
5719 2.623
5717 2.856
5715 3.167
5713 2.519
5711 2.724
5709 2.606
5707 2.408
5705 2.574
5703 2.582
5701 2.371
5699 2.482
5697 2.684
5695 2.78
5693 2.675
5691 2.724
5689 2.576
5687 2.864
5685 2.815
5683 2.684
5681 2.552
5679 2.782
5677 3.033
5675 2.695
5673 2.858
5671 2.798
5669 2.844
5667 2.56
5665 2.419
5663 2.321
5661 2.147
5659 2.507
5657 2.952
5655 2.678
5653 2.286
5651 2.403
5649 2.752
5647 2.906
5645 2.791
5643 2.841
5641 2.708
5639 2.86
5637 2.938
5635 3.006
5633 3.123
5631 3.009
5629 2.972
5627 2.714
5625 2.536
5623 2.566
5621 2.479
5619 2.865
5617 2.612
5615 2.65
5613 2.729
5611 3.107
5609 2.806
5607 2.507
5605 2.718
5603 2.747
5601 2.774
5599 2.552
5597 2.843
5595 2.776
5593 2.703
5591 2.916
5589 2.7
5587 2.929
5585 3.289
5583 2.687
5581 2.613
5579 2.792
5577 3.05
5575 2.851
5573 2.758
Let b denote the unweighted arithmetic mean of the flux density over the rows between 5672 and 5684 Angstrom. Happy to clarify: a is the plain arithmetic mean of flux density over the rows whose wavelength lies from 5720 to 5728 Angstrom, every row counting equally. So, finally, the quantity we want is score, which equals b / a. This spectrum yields 0.94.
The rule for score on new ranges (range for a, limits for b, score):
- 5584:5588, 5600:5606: 0.88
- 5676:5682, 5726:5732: 0.98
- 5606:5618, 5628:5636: 1.11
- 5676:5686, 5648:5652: 0.93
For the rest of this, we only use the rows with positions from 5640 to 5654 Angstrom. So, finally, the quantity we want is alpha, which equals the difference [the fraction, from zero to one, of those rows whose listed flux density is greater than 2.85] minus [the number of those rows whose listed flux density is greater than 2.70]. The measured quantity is -4.9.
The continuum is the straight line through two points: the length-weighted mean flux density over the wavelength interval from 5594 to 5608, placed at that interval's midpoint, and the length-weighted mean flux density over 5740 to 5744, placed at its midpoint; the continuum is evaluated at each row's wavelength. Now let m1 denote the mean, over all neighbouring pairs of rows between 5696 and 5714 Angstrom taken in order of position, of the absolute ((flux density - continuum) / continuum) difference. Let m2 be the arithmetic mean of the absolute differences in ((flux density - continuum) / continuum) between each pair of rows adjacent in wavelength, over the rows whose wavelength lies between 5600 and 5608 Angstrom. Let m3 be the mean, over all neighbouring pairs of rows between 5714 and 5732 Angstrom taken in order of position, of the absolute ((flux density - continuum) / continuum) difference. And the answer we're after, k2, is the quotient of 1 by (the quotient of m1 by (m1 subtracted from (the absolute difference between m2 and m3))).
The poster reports -0.10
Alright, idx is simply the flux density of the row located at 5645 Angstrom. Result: 2.791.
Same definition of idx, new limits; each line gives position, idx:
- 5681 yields 2.552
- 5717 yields 2.856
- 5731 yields 2.601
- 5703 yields 2.582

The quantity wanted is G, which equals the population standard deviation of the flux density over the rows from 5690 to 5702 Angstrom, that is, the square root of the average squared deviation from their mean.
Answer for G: 0.14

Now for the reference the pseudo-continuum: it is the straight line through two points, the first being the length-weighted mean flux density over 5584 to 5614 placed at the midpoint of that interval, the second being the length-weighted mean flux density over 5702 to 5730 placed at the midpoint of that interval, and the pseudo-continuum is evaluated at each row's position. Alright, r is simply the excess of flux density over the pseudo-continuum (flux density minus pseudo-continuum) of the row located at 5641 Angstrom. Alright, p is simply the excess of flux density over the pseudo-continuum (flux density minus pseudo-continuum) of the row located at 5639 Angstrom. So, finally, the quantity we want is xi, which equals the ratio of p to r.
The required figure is -1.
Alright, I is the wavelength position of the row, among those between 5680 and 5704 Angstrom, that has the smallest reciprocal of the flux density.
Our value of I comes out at 5687 Angstrom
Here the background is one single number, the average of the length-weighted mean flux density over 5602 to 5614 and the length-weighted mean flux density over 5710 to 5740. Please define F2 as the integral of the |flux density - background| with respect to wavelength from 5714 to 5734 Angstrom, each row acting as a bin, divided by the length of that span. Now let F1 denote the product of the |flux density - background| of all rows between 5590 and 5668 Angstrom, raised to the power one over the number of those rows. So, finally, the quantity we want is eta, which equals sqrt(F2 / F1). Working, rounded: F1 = 0.12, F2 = 0.168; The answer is 1.2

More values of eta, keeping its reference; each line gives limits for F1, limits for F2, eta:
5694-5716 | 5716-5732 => 0.8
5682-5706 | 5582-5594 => 1.2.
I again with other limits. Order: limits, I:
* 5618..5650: 5633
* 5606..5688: 5633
